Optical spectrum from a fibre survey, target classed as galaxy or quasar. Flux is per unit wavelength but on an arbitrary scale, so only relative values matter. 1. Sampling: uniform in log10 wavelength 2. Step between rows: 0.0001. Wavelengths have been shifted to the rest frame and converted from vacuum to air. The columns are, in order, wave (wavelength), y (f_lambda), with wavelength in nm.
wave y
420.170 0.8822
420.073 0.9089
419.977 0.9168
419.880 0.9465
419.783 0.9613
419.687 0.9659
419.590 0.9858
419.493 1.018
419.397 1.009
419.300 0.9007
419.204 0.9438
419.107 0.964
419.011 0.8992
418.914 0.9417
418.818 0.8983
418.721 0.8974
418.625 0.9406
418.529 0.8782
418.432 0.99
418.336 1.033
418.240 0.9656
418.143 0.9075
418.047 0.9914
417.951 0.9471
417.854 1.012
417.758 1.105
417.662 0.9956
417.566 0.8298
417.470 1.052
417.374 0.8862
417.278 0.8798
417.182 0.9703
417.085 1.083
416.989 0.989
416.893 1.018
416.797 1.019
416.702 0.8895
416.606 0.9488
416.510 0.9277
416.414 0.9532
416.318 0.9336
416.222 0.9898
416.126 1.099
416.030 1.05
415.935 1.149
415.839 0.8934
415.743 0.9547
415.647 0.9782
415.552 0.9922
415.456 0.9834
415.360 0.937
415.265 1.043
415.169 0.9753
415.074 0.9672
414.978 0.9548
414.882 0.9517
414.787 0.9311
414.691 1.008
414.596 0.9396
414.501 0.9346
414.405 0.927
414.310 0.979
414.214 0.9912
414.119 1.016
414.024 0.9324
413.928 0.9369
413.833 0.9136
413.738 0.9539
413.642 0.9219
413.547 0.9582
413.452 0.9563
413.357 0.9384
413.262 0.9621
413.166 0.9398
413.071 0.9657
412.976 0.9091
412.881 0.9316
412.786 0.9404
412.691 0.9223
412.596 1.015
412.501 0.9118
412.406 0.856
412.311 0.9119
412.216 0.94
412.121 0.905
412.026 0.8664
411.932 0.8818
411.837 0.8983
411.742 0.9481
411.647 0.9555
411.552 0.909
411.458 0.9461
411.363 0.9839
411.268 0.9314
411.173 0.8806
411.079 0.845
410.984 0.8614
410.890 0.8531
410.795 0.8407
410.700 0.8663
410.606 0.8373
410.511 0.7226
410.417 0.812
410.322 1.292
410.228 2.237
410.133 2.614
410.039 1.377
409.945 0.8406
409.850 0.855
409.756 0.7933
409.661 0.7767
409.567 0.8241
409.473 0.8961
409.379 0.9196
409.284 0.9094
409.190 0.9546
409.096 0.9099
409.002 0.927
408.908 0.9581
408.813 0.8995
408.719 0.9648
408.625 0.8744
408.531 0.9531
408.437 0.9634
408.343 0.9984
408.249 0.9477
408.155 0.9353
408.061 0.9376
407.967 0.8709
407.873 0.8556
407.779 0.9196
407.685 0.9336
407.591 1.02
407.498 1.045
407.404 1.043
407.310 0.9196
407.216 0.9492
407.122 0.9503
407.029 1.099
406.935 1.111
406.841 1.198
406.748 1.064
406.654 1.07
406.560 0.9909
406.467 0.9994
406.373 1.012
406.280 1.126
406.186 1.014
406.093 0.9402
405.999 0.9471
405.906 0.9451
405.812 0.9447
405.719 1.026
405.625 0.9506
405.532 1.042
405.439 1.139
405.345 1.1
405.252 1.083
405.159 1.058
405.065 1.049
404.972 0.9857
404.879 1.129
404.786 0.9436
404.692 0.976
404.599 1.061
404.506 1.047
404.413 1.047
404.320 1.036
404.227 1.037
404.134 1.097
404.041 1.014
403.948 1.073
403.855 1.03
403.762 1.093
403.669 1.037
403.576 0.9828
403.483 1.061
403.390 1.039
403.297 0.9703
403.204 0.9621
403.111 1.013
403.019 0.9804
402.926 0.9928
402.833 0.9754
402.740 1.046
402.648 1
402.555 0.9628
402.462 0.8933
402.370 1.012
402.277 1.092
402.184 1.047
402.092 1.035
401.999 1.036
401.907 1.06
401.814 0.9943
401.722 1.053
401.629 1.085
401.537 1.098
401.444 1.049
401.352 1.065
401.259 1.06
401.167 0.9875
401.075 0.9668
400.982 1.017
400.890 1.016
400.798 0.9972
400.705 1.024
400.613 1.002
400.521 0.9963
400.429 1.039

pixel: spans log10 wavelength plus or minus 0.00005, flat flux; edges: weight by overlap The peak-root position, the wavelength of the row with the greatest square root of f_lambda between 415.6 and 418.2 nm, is 415.935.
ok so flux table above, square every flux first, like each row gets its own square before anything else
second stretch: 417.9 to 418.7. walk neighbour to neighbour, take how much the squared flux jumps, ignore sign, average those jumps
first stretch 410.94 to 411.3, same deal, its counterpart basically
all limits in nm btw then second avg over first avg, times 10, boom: 21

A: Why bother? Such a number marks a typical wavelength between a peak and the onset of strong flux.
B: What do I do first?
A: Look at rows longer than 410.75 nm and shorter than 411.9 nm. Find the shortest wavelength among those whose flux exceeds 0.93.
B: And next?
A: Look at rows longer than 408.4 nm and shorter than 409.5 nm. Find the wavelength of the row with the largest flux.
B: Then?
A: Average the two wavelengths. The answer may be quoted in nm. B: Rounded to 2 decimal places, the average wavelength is 409.99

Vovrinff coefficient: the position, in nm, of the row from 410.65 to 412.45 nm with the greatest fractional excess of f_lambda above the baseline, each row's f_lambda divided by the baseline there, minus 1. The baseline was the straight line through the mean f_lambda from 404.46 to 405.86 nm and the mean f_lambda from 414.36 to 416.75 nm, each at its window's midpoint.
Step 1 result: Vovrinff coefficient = 411.363 nm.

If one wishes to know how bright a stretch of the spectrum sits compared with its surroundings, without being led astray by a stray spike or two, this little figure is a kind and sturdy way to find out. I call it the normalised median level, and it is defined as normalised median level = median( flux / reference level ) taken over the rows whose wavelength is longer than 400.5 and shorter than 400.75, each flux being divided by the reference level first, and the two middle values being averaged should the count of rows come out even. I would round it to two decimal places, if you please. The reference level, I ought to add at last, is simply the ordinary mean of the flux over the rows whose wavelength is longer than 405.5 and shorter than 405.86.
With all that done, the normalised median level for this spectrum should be 1.01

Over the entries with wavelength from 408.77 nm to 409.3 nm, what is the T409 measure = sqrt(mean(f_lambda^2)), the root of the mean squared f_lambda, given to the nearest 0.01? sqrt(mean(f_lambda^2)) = 0.93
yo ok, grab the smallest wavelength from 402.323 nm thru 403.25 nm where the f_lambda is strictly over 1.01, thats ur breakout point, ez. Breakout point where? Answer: 402.370 nm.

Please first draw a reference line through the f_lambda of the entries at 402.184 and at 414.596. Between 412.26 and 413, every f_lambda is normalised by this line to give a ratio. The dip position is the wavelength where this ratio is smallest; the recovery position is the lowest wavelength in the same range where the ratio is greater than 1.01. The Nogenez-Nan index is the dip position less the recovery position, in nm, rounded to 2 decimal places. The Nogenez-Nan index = -0.19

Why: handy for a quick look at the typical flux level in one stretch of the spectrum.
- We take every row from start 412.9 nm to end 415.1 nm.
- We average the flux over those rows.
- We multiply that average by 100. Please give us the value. 95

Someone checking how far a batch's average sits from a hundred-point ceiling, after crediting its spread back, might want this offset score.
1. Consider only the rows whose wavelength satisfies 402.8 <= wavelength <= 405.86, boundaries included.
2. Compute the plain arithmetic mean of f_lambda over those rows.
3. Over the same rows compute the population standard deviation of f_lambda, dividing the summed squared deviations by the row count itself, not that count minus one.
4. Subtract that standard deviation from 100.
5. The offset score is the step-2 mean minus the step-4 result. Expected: -98.9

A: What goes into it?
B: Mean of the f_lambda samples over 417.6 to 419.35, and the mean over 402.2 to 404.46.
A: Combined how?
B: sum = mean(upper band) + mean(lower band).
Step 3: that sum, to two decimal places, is 1.97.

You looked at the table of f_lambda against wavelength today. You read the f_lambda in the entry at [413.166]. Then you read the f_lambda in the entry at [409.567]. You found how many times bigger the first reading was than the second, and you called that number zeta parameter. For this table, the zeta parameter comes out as 1.14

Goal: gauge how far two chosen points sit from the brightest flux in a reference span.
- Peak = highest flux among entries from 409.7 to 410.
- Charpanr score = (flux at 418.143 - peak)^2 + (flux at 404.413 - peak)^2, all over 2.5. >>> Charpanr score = 0.016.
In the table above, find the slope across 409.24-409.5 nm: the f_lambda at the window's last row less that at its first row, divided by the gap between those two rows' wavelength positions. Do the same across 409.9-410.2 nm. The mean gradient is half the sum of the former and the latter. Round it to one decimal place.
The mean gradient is 4.7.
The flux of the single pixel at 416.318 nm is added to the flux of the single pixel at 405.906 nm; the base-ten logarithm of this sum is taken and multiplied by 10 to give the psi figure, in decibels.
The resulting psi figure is 2.74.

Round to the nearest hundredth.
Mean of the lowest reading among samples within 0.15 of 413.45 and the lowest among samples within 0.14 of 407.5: 0.98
